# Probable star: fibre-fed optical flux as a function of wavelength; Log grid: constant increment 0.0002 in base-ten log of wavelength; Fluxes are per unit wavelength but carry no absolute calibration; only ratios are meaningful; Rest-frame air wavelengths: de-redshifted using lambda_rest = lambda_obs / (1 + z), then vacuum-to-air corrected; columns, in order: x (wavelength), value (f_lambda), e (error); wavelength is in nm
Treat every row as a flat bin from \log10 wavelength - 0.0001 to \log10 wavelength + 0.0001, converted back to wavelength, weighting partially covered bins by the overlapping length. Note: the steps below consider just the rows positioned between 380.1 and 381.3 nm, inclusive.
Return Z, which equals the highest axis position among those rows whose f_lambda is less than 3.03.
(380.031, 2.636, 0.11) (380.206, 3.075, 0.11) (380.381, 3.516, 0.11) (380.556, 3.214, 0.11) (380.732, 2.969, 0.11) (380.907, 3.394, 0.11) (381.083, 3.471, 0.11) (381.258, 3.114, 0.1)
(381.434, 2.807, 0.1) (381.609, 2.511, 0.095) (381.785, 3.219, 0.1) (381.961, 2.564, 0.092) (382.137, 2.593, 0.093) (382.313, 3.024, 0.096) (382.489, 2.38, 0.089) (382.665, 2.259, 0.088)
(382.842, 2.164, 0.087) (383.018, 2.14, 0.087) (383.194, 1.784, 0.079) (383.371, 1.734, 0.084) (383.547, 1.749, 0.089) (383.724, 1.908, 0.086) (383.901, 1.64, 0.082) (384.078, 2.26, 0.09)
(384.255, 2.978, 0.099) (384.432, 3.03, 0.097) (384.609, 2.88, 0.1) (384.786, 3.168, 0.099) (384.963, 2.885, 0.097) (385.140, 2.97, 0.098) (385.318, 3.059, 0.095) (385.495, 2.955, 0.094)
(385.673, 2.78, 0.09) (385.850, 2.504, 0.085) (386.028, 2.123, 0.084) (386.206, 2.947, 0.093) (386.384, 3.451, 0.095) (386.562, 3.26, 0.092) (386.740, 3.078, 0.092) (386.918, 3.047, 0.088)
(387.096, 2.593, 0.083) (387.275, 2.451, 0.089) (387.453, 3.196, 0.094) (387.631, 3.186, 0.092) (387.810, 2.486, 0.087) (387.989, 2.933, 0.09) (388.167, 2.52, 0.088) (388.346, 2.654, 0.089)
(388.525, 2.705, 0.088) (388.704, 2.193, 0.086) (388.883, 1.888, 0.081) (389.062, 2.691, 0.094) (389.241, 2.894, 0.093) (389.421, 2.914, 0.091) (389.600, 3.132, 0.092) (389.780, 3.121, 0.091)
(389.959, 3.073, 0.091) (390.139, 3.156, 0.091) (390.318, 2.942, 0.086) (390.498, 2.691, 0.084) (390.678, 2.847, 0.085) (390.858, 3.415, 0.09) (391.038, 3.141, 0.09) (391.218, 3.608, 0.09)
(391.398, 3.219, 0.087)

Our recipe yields 380.732 nm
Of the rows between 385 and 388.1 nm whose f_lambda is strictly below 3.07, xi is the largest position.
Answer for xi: 387.989 nm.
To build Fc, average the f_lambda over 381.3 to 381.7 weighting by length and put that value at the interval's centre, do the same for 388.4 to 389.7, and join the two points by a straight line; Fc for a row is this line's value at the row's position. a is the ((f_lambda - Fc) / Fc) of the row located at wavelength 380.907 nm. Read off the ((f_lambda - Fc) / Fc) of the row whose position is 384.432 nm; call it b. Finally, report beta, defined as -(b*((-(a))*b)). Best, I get 0.004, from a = 0.25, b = 0.13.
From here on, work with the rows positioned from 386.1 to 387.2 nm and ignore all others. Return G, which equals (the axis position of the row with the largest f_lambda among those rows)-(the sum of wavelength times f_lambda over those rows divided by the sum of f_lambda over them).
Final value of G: -0.25 nm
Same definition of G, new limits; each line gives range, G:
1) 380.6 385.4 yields -1.89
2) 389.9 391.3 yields 0.61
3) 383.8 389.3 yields -0.16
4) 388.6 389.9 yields 0.31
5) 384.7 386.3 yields -0.68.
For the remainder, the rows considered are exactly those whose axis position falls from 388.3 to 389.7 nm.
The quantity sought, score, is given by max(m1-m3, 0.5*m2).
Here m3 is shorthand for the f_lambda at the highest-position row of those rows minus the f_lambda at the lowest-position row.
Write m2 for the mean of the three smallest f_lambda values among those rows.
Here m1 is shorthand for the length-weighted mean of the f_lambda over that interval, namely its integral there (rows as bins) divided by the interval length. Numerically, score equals 2.2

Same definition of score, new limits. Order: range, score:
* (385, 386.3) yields 2.8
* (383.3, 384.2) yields 1.4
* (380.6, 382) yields 3.4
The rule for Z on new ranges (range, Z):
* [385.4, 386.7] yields 386.206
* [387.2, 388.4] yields 388.346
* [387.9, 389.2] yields 389.062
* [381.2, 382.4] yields 382.313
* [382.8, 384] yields 383.901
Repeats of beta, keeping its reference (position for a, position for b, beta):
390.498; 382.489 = 0.000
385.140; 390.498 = 0.000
